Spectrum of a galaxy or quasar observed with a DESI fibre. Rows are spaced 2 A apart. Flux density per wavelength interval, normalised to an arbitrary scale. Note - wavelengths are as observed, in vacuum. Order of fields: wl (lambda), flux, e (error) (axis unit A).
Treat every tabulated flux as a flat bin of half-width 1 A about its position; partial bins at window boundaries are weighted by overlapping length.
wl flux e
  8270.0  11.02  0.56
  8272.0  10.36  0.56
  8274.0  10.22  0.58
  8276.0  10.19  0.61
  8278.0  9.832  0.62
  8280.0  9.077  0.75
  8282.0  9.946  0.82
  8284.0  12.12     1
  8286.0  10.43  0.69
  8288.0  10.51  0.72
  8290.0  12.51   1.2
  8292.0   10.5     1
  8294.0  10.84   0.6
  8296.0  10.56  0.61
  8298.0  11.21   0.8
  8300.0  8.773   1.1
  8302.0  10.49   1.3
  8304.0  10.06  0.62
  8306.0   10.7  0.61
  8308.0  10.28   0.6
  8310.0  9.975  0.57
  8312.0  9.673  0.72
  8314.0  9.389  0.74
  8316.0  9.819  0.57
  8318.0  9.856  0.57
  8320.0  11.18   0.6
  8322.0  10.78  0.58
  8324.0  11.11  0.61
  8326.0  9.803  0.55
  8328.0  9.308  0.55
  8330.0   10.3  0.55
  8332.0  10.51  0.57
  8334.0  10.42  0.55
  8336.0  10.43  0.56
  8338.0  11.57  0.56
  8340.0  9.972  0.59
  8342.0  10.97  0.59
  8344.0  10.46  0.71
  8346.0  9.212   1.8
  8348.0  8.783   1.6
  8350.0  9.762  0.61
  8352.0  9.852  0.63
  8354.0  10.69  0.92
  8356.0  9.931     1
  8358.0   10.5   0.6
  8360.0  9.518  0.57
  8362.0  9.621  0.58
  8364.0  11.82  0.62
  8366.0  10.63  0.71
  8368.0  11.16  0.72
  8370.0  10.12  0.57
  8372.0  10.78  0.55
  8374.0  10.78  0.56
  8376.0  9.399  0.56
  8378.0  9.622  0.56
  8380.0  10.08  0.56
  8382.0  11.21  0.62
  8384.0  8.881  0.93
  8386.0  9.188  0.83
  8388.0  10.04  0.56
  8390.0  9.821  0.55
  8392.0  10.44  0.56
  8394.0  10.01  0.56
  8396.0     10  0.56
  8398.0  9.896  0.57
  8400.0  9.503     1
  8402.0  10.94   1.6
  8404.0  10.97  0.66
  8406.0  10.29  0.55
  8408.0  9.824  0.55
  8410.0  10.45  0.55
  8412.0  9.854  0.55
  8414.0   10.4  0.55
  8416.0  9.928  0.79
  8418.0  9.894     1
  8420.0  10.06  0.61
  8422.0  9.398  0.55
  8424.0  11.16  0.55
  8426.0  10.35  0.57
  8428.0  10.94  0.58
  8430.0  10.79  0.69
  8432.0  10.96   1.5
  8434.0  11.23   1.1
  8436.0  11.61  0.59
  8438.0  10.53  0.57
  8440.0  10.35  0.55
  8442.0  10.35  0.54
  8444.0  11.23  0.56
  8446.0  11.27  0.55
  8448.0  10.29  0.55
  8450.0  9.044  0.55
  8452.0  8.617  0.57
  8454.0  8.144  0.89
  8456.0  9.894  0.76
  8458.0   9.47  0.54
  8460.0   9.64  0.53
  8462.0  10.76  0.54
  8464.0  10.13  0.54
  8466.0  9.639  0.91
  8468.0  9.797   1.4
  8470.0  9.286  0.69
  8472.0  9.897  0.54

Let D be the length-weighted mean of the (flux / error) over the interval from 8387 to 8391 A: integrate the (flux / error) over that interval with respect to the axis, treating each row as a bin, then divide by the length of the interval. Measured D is 17.9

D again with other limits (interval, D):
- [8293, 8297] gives 17.7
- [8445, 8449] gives 19.6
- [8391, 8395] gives 18.3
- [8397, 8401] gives 13.4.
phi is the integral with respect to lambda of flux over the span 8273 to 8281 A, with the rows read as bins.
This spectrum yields 79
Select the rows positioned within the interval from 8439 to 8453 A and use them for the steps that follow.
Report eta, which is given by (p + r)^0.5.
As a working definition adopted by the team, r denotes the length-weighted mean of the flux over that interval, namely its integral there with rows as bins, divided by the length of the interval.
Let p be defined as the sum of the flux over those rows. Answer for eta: 9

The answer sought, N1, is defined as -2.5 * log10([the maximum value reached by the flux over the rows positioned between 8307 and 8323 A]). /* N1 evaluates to -2.62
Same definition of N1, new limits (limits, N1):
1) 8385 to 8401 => -2.55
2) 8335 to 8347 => -2.66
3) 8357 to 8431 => -2.68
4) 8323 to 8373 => -2.68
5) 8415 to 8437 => -2.66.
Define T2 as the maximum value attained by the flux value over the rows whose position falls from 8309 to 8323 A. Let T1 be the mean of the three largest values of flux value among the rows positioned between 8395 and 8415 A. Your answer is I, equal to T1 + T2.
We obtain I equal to 22.0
